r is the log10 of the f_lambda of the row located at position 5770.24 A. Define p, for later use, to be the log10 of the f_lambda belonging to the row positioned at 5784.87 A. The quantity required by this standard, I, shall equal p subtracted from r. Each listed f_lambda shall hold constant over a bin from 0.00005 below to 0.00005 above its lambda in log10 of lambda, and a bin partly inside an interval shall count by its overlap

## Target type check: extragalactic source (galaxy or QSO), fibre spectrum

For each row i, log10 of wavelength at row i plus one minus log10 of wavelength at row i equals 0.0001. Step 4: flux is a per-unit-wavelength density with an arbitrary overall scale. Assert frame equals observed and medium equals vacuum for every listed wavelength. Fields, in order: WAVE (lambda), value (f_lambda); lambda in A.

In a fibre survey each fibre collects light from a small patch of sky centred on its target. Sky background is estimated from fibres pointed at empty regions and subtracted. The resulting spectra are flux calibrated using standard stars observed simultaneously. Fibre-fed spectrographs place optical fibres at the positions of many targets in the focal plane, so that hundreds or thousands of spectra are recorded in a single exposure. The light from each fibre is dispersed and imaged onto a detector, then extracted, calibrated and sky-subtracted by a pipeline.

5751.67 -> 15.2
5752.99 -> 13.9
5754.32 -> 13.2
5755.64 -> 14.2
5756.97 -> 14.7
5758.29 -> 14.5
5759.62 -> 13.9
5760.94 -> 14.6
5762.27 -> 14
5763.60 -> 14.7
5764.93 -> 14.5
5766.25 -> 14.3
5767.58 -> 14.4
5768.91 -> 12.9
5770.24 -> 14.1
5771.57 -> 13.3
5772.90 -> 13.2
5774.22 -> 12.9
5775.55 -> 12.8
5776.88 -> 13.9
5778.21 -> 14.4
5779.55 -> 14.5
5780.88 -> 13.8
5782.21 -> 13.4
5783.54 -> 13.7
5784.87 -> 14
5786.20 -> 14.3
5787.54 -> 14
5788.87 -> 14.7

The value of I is 0.00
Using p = 1.15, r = 1.15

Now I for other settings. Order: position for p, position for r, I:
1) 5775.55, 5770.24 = 0.04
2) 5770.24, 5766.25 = 0.01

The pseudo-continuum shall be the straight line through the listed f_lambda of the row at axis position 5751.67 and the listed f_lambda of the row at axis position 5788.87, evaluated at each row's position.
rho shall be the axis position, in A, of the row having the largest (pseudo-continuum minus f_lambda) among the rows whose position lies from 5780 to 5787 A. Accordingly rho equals 5782.21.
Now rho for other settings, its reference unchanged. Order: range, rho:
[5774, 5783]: 5775.55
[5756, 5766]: 5759.62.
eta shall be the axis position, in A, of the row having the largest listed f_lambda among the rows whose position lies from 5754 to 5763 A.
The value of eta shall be 5756.97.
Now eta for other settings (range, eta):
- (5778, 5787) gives 5779.55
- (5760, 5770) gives 5763.60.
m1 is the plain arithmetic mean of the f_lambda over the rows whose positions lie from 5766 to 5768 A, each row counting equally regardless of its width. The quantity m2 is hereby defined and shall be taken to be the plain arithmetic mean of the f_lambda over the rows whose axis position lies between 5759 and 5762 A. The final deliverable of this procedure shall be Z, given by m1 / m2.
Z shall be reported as 1.01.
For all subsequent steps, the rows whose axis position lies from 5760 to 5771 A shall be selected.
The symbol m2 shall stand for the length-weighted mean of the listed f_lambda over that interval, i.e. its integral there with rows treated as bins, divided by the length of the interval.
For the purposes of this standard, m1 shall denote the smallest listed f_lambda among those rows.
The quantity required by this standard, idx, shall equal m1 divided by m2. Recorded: 0.91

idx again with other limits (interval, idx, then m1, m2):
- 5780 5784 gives 0.98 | 13.4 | 13.7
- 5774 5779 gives 0.94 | 12.8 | 13.6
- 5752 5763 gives 0.93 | 13.2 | 14.2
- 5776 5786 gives 0.96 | 13.4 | 13.9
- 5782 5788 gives 0.96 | 13.4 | 13.9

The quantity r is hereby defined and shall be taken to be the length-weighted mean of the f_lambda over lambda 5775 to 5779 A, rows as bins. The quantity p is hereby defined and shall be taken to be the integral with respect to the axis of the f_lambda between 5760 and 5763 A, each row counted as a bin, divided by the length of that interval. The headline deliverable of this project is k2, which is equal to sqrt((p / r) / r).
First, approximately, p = 14.3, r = 13.7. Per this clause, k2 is 0.275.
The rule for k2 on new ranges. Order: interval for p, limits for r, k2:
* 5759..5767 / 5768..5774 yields 0.283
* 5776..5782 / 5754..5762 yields 0.263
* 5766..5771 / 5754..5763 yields 0.262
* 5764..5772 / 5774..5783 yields 0.273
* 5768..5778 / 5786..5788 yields 0.260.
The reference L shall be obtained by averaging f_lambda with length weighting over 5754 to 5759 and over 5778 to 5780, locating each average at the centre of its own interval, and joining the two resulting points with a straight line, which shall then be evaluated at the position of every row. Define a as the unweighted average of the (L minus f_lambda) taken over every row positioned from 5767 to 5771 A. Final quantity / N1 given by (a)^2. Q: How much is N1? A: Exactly 0.3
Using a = 0.51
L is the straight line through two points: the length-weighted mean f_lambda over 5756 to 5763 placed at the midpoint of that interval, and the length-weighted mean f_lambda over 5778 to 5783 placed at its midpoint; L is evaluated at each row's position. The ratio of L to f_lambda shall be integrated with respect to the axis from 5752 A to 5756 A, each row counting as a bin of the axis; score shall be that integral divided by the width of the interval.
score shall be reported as 1.04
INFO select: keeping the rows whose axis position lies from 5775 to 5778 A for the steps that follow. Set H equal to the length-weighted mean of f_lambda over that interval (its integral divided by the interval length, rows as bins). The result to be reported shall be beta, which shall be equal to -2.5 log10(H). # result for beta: -2.83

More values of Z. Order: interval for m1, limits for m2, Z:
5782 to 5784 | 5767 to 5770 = 0.99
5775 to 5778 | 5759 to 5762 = 0.94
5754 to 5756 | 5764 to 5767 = 0.95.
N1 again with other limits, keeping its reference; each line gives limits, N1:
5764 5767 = 0.0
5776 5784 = 0.2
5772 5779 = 0.9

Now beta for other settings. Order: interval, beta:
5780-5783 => -2.84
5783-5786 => -2.86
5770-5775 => -2.81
